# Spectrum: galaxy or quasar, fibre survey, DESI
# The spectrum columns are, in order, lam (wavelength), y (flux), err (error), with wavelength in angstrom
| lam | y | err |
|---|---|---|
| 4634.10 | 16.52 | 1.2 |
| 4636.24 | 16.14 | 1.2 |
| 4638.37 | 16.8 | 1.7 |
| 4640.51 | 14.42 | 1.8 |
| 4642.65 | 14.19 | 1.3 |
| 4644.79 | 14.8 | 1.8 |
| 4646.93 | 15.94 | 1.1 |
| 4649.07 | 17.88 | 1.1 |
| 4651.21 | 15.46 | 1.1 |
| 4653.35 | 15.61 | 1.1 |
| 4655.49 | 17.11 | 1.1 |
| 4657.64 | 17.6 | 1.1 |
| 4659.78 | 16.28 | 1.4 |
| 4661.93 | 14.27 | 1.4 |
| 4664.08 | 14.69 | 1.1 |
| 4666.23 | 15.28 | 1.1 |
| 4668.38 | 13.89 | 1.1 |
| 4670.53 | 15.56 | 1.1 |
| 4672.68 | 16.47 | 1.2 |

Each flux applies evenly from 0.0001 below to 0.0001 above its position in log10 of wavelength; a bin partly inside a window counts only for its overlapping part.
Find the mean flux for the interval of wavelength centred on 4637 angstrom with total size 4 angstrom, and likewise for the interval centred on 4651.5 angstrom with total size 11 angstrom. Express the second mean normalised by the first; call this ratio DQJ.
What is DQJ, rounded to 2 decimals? 1.00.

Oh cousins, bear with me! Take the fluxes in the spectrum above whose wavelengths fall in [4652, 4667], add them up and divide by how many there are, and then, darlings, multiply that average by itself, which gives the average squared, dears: 251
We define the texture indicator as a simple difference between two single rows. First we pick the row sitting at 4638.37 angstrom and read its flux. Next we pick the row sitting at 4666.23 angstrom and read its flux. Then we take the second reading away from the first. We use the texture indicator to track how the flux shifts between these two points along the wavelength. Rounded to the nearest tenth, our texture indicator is 1.5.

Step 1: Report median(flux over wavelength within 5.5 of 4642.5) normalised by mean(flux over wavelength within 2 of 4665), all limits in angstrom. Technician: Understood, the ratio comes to 0.99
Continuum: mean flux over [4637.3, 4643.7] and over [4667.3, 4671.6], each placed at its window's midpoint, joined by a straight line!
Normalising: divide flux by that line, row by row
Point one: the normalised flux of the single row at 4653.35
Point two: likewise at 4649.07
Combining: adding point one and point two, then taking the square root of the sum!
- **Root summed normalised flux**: 1.49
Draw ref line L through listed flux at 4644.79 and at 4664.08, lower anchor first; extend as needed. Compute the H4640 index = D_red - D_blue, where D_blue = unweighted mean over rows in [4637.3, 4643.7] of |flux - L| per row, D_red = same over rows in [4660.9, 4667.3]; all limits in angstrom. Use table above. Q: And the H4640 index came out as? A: -0.7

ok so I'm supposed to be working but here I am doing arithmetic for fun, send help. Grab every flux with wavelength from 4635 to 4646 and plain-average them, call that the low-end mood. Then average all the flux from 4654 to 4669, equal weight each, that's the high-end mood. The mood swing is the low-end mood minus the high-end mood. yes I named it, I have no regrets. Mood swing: -0.3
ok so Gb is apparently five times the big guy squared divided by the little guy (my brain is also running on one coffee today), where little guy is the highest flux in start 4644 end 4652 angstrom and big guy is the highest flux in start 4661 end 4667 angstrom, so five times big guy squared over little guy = 65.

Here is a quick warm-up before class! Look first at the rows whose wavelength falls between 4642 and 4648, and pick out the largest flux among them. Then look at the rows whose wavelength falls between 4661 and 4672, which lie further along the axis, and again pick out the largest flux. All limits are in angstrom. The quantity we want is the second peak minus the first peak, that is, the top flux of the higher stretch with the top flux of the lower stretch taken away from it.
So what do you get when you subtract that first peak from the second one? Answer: 0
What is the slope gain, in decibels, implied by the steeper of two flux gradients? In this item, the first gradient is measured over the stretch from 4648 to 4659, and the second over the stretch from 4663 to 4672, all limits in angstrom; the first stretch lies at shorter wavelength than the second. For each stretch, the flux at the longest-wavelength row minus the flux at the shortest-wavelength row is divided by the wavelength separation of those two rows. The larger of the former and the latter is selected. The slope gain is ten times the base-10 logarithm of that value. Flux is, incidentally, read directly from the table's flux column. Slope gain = -8.7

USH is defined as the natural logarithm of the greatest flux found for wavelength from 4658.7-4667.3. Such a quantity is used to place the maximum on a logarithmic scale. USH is 2.79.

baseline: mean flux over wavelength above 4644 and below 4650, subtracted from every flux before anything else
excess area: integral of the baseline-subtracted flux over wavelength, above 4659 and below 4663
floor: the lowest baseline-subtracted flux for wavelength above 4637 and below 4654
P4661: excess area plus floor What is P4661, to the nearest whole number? -6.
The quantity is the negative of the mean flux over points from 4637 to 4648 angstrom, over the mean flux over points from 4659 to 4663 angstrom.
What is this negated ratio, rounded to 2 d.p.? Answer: -1.00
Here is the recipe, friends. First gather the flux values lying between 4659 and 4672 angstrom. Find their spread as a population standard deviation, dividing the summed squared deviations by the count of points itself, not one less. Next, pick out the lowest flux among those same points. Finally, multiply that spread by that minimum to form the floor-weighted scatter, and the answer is 11.2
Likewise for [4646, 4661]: 14.0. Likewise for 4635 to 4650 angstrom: 17.7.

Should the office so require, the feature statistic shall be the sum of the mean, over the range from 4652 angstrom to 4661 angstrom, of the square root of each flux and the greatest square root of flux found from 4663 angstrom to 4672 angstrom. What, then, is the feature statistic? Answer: 8.02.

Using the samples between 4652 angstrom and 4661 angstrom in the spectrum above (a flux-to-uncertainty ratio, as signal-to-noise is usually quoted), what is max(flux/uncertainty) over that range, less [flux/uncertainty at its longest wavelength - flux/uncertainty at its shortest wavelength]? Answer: 18.6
